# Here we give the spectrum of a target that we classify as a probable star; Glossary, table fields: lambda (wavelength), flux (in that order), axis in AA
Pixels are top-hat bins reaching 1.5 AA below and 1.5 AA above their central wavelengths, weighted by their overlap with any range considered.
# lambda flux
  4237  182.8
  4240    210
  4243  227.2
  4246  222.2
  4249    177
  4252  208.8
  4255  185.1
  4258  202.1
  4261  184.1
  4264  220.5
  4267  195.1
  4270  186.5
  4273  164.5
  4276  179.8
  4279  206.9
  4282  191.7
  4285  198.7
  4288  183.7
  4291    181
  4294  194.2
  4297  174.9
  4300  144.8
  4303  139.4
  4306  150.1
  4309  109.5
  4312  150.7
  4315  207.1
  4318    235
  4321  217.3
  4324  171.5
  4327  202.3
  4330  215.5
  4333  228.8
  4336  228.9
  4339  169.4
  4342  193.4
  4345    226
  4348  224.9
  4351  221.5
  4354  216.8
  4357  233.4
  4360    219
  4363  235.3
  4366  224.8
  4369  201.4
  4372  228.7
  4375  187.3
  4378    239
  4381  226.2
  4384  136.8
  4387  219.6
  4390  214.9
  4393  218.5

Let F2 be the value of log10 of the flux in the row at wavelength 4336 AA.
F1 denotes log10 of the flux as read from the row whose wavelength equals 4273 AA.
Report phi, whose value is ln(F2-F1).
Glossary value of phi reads -1.9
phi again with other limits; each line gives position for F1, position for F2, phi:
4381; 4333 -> -5.3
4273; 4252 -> -2.3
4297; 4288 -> -3.8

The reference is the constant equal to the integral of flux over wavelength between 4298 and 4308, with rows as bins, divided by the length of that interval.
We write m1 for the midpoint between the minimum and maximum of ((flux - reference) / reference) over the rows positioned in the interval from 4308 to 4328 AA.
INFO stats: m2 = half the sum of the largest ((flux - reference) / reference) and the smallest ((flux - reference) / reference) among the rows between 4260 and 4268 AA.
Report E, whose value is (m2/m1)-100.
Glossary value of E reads -97.9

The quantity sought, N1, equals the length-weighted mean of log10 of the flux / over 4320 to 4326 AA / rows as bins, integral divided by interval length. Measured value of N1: 2.28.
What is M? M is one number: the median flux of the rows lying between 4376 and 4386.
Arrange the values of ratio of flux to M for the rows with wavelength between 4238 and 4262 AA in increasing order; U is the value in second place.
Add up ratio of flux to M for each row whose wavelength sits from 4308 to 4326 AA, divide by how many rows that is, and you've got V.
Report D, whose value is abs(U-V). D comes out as 0.01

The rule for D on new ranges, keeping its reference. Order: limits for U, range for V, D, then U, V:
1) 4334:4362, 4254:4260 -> 0.00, 0.85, 0.9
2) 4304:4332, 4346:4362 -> 0.32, 0.66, 1.0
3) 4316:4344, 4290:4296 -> 0.07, 0.76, 0.8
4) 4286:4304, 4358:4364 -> 0.36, 0.64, 1.0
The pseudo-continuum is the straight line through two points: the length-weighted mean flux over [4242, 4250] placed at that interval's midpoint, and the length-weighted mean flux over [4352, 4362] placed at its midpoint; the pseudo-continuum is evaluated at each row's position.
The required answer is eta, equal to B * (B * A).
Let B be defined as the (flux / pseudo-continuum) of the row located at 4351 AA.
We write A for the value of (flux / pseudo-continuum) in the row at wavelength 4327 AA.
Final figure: 0.91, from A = 0.92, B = 0.99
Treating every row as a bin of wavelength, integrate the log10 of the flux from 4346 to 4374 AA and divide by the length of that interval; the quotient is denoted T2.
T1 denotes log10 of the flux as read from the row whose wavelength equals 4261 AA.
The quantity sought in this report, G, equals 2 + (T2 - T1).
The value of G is 2.08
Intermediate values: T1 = 2.27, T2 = 2.35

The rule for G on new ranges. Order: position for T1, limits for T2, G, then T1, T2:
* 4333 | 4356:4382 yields 1.98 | 2.36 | 2.34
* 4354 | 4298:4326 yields 1.88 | 2.34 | 2.22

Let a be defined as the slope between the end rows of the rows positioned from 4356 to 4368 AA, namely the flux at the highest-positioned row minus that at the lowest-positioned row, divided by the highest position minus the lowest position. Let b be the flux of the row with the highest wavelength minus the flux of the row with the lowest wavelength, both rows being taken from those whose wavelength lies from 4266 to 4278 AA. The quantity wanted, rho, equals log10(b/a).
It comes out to 1.2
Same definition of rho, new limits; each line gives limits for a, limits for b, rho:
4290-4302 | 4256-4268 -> 0.2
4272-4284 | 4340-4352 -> 1.0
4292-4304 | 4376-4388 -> 0.5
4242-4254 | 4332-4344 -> 1.2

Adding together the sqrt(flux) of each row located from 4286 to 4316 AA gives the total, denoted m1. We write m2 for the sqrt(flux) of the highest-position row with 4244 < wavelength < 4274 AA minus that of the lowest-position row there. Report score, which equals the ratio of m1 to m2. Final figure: -61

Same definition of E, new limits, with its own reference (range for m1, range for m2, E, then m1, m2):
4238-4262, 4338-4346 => -99.1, 0.40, 0.368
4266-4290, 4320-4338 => -98.6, 0.29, 0.385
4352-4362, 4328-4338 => -99.0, 0.56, 0.538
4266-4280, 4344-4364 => -98.0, 0.29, 0.564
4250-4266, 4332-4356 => -99.1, 0.40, 0.378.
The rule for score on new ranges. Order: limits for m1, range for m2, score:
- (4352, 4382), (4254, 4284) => 618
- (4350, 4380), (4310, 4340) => 201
